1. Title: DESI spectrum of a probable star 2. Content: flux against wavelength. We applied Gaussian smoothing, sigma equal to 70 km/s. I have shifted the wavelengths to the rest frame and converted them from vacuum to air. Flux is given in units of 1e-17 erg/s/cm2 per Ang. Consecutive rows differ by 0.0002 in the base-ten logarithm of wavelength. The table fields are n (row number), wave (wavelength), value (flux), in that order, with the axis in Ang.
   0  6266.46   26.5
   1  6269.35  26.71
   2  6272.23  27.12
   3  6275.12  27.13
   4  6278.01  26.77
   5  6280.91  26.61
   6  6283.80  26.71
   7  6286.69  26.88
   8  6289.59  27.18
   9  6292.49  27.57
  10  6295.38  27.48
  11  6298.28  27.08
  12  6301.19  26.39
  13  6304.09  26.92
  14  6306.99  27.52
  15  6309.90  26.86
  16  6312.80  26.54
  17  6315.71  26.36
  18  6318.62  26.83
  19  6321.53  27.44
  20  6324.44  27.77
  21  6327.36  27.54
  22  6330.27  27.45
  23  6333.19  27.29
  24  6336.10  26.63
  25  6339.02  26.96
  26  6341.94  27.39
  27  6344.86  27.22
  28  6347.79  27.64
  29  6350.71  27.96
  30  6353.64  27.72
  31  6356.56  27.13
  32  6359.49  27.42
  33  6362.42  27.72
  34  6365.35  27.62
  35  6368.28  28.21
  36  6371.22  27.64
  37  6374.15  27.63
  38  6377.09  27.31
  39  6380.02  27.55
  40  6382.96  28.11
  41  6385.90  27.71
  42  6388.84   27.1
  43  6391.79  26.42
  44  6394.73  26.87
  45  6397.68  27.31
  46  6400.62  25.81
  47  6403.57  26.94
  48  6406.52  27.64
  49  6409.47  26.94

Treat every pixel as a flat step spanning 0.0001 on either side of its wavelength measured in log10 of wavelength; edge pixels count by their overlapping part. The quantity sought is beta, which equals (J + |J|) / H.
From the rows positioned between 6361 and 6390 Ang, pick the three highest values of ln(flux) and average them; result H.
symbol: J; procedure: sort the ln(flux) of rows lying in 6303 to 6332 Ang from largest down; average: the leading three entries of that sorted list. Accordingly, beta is 1.99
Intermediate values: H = 3.33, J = 3.32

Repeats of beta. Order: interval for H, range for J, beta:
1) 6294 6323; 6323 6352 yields 2.01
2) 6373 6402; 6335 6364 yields 2.00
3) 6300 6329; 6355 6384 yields 2.01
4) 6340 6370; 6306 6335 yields 1.99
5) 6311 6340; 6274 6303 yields 2.00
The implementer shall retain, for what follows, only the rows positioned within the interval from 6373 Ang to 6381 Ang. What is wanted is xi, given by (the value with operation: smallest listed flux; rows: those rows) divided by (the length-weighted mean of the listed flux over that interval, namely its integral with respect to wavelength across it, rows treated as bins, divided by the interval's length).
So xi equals 0.993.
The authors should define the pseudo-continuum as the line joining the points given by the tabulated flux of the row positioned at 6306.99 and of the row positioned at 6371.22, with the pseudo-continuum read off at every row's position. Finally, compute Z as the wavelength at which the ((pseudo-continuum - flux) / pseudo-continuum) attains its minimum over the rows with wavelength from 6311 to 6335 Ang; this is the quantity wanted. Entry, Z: 6324.44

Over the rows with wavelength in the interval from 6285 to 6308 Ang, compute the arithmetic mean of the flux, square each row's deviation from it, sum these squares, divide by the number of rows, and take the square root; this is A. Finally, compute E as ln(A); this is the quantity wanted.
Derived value -0.98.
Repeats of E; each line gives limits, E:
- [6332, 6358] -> -0.96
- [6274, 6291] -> -1.56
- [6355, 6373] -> -1.12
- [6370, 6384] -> -1.35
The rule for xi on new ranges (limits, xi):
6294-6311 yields 0.976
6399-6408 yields 0.962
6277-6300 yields 0.985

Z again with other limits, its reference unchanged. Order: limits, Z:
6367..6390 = 6368.28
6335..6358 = 6350.71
